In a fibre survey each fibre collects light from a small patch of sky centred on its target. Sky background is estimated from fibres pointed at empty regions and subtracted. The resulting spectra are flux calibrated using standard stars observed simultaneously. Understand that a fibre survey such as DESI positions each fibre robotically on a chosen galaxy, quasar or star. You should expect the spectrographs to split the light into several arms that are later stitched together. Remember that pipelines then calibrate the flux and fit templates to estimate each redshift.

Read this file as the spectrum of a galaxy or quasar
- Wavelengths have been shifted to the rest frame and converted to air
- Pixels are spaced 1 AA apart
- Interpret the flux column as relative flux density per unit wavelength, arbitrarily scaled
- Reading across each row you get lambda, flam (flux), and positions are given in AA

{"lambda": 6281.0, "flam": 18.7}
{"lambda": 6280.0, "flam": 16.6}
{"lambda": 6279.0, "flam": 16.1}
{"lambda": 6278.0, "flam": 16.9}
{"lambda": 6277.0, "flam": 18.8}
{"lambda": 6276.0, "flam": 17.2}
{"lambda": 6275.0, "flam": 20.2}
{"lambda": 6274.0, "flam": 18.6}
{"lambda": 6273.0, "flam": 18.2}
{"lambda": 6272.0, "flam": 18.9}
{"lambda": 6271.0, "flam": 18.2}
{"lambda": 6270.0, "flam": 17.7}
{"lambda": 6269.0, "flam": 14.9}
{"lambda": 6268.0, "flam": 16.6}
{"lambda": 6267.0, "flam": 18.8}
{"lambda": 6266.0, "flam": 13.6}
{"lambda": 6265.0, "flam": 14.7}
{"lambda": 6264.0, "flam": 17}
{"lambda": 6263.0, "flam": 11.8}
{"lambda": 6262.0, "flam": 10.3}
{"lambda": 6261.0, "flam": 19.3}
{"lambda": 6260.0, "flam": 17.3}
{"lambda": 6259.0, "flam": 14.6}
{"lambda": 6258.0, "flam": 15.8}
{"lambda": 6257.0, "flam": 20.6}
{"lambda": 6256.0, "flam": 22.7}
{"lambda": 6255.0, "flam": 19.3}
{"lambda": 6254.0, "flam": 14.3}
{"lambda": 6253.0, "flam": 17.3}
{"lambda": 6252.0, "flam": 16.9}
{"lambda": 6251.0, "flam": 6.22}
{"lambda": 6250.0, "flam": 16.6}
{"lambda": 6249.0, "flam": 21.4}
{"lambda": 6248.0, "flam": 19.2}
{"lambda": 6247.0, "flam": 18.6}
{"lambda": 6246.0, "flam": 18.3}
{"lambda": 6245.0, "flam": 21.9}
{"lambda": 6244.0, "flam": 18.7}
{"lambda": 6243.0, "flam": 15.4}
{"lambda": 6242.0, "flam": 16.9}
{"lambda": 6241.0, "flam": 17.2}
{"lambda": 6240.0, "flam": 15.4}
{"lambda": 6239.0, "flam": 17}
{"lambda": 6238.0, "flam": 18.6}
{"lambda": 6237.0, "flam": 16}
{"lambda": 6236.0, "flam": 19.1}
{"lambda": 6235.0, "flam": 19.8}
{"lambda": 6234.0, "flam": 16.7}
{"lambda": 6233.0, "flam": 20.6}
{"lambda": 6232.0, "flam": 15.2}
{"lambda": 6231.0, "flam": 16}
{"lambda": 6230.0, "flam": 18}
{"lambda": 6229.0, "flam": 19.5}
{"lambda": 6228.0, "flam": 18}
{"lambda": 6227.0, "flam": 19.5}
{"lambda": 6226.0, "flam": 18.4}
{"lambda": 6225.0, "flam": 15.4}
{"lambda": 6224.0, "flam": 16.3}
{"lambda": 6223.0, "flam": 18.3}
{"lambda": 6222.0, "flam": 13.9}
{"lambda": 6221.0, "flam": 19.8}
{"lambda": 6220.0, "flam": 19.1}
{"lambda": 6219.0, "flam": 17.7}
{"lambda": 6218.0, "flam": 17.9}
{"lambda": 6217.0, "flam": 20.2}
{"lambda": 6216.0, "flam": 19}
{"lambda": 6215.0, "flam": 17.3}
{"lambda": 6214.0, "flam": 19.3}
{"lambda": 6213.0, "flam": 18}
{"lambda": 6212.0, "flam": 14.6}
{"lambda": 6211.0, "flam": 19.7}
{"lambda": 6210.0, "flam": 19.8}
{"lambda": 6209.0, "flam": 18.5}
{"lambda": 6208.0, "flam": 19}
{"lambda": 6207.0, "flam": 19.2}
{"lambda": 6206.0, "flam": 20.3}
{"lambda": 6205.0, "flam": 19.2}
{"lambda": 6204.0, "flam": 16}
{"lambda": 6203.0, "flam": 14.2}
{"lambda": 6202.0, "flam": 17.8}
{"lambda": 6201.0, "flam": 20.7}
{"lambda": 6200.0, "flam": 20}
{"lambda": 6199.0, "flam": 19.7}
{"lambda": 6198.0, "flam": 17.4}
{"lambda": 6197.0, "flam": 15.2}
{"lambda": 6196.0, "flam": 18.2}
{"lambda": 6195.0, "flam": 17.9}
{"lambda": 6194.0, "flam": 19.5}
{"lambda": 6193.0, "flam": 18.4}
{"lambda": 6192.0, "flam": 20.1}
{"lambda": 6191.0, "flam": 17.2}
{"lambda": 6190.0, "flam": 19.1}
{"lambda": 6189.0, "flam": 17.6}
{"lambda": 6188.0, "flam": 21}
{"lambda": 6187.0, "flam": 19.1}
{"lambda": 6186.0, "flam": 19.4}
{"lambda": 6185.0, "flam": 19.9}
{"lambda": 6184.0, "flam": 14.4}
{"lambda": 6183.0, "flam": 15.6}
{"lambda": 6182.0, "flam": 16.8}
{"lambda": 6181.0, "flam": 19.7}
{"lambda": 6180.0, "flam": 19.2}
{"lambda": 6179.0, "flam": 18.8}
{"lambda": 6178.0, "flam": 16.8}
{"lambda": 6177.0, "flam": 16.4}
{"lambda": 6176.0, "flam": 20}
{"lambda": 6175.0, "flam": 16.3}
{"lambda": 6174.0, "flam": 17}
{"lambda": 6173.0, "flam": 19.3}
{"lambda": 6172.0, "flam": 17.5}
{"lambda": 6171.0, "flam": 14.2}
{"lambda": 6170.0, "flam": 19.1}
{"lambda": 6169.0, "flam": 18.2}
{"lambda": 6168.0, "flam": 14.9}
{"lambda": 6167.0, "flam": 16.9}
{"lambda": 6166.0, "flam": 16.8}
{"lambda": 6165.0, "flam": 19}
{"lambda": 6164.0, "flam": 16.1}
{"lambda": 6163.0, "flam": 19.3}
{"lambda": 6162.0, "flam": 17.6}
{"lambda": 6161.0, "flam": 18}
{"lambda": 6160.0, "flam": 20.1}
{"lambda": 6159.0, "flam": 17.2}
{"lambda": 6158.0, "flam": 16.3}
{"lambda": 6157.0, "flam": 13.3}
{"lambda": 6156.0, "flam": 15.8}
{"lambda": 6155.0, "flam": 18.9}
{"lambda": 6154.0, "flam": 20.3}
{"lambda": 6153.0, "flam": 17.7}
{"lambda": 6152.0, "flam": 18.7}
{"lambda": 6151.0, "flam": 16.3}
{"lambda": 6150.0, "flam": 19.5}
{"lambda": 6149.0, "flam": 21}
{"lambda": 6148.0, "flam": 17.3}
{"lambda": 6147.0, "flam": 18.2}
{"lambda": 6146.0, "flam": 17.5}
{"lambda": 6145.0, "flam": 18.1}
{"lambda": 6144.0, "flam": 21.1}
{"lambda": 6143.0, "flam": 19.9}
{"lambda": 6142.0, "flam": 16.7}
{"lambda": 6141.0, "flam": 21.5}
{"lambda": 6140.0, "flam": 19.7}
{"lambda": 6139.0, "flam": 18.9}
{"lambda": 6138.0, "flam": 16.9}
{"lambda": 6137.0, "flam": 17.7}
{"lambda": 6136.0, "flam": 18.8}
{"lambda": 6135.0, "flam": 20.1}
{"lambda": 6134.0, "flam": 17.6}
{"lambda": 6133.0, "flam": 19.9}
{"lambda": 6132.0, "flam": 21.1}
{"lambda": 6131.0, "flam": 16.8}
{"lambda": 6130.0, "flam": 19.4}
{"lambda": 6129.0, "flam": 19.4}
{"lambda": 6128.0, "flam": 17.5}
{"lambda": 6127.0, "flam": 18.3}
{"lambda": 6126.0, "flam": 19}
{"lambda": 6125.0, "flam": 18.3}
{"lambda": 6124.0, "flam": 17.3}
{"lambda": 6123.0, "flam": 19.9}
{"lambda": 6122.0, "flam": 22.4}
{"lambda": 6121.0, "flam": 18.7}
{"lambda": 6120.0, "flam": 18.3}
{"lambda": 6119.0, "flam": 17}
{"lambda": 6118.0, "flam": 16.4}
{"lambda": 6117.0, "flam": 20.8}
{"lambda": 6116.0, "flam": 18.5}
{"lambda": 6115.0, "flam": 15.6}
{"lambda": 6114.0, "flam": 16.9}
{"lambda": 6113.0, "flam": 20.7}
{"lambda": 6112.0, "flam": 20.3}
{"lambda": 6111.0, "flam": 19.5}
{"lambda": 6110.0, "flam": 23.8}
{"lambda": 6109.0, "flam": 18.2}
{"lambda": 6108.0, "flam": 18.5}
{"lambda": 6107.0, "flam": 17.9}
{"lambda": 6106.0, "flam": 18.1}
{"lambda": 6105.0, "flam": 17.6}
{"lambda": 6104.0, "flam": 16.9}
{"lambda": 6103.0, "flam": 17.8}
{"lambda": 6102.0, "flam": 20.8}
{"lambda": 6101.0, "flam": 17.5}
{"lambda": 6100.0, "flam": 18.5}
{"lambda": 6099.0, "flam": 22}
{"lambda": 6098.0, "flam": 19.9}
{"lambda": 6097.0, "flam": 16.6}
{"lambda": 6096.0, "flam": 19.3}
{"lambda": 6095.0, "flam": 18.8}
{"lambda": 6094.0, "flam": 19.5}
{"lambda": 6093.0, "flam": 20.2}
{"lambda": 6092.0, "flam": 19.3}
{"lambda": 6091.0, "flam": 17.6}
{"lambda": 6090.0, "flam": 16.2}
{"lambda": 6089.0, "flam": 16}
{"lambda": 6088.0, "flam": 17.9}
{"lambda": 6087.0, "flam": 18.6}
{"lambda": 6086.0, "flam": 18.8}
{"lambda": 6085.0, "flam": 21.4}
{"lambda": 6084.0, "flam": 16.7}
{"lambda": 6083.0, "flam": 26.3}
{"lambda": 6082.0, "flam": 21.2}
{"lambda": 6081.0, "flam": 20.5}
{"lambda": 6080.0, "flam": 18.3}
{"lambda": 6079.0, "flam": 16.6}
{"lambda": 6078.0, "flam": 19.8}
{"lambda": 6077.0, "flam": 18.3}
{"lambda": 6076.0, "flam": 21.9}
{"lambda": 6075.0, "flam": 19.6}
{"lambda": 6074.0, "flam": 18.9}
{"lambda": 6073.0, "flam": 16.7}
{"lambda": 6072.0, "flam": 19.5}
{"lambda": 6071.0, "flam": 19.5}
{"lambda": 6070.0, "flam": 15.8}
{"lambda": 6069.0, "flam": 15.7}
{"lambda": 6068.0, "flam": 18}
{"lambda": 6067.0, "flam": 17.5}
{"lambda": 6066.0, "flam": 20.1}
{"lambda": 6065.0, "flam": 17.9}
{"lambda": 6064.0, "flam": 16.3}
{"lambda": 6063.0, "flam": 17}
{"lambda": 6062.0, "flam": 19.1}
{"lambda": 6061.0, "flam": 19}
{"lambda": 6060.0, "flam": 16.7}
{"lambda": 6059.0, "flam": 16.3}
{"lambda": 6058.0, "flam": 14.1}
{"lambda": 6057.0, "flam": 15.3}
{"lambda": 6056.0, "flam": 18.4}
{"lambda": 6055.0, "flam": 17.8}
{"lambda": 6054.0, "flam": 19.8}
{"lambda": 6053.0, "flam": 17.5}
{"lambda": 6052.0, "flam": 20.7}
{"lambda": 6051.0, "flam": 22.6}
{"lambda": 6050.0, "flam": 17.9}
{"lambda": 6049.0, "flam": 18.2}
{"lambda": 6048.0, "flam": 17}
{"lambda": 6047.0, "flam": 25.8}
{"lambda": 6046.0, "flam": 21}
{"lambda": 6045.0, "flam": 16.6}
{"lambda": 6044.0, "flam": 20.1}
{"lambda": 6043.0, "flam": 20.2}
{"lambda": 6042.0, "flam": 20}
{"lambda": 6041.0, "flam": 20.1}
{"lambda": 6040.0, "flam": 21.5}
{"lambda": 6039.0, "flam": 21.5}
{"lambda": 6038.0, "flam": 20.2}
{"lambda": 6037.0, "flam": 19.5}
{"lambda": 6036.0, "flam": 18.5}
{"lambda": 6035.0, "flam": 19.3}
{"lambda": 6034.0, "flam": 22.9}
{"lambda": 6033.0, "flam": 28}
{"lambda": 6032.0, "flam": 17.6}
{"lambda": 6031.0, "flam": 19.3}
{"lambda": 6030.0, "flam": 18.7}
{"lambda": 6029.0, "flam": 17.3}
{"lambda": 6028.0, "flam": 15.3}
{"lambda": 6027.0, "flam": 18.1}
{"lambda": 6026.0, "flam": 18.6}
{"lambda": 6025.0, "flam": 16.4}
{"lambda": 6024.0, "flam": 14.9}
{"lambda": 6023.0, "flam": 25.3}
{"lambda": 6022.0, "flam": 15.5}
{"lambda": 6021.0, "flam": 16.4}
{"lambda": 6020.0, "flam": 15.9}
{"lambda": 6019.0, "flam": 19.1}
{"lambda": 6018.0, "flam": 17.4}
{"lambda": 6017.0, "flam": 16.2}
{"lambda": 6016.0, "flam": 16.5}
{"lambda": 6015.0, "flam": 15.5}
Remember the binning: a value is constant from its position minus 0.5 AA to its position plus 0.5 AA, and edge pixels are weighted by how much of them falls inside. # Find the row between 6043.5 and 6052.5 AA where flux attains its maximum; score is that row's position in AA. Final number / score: 6047.0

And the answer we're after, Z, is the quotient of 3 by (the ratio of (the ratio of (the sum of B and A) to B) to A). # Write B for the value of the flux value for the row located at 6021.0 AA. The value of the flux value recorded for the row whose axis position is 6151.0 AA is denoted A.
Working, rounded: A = 16.3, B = 16.4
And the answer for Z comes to 24.5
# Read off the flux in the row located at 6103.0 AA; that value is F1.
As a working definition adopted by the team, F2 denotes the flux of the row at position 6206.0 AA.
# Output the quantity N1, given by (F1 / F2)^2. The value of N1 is 0.8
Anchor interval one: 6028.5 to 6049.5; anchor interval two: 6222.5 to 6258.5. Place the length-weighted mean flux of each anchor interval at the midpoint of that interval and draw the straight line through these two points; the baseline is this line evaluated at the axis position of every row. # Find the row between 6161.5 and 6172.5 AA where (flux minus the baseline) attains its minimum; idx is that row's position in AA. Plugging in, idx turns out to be 6171.0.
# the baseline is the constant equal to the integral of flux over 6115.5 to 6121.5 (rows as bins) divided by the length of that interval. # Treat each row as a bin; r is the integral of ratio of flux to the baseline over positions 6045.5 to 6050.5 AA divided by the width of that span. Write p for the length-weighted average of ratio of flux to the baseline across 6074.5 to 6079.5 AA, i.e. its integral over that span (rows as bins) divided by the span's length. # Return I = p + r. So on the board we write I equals 2.15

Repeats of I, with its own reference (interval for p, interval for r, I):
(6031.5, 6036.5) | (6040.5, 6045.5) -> 2.22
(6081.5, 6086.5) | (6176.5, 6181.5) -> 2.14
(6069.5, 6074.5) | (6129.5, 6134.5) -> 2.03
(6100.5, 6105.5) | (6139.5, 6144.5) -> 2.07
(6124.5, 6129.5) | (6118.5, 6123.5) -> 2.07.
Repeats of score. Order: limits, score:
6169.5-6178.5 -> 6176.0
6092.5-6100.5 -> 6099.0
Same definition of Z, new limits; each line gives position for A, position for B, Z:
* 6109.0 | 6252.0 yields 26.3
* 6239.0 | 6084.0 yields 25.3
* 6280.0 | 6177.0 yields 24.7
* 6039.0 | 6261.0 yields 30.5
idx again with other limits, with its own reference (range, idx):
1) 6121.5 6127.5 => 6124.0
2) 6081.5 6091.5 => 6089.0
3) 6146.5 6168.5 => 6157.0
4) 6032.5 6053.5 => 6045.0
